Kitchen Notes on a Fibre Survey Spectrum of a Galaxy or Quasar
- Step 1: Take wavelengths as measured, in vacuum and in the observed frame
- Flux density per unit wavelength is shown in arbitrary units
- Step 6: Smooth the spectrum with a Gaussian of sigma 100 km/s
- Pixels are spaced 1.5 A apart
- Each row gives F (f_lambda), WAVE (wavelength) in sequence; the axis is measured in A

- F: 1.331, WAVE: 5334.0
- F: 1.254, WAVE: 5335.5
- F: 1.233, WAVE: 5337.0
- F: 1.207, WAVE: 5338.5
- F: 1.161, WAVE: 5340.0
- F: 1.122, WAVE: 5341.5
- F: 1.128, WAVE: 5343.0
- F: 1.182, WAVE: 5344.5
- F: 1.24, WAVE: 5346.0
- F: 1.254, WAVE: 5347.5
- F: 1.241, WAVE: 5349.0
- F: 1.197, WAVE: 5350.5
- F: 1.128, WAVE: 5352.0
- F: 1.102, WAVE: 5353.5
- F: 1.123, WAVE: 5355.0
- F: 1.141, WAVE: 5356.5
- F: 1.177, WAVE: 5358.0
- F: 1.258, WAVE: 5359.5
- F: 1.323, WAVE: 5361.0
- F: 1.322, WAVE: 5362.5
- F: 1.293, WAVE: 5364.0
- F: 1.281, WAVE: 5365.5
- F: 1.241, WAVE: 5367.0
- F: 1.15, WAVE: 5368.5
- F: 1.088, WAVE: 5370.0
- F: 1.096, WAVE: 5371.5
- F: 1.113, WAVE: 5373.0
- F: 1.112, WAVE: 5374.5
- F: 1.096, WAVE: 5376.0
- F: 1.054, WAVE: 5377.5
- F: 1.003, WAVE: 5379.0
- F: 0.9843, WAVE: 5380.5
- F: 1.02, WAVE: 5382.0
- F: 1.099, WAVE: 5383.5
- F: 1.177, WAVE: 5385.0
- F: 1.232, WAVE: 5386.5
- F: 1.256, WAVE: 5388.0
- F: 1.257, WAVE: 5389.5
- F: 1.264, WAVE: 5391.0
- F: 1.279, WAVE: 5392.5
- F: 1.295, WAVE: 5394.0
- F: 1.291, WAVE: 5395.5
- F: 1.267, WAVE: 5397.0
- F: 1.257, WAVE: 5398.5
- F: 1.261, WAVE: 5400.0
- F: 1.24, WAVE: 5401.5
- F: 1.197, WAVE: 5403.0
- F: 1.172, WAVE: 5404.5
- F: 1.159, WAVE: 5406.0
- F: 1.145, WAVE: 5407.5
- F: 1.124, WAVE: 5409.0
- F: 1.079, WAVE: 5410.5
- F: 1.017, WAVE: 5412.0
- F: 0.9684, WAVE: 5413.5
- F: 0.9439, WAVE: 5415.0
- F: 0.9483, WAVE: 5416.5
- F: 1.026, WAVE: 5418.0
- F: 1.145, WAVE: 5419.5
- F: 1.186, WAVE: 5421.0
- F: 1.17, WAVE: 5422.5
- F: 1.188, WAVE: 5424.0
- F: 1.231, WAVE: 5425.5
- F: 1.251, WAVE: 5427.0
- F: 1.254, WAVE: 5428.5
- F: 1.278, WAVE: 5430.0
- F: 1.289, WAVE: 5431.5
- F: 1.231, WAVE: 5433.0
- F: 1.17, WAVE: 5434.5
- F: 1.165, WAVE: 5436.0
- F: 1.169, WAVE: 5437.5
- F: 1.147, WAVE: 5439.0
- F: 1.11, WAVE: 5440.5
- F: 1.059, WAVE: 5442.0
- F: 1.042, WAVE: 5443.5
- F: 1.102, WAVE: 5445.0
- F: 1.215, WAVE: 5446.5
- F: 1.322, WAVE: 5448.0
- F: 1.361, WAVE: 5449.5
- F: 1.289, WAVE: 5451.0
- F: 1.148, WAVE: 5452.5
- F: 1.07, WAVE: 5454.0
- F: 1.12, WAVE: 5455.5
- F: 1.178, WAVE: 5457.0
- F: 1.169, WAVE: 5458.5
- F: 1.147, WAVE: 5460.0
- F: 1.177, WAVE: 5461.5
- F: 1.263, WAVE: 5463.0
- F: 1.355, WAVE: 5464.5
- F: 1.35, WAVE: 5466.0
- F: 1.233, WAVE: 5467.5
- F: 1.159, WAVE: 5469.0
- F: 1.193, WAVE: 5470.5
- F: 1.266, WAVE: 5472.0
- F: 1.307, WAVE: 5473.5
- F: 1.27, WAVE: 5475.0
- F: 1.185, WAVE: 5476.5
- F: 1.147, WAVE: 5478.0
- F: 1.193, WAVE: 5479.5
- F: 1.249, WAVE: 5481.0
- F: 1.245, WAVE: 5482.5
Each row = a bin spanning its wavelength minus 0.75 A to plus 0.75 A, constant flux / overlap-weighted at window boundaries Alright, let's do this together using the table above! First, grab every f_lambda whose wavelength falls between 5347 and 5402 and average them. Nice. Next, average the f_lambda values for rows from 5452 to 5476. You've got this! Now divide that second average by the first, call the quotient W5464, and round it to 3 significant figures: 1.02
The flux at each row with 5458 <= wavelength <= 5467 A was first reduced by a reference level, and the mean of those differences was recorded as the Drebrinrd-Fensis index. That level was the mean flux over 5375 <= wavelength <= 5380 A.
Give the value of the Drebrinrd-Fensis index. 0.19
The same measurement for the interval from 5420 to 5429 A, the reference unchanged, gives 0.16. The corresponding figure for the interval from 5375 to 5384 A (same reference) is -0.01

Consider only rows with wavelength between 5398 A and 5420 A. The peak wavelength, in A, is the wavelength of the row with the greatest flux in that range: 5400.0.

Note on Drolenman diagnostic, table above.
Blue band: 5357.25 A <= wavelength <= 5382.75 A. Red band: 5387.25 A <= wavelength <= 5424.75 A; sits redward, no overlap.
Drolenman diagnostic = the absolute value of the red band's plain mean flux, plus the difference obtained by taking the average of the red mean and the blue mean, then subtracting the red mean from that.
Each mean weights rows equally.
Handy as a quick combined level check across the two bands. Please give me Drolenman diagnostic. 1.16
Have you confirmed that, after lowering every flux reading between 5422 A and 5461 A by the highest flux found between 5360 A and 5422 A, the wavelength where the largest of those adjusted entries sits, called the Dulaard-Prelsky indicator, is 5449.5 A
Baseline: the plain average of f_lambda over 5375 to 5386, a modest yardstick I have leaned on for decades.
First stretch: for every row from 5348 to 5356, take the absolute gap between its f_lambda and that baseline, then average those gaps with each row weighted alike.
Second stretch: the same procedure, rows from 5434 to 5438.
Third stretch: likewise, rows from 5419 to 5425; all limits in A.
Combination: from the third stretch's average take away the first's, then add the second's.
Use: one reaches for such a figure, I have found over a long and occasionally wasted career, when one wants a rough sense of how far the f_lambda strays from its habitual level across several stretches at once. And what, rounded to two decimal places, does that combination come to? 0.12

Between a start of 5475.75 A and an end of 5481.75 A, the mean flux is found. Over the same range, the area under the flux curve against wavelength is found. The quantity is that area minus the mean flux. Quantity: 5.97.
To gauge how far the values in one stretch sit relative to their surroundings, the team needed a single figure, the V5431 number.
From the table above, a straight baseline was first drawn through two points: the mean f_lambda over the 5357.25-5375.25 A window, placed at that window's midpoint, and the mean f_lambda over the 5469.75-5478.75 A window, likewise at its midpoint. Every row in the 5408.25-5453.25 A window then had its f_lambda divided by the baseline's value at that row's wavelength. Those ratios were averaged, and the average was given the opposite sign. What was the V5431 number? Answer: -0.95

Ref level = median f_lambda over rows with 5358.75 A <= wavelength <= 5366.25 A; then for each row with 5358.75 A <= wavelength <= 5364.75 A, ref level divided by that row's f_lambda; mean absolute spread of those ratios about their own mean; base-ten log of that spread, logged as -1.74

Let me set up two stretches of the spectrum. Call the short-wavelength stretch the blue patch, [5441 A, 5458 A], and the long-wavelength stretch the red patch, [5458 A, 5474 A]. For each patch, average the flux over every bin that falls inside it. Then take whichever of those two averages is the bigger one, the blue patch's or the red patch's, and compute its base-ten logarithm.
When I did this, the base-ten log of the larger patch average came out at 0.0928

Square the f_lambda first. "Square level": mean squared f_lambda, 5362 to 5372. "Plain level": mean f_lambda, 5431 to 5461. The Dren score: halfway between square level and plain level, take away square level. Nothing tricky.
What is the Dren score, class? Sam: -0.149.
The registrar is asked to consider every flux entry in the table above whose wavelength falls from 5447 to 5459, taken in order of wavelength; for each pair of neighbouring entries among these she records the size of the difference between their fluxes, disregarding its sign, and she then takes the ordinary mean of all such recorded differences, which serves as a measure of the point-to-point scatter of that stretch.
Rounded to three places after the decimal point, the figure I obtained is 0.064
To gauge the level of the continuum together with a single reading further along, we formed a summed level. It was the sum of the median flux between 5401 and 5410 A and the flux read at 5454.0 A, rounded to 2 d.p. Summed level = 2.24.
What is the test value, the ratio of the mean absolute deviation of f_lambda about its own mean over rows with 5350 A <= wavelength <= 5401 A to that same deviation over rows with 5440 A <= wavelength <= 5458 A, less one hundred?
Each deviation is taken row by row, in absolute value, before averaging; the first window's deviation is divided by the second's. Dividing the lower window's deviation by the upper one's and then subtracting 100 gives -99.0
